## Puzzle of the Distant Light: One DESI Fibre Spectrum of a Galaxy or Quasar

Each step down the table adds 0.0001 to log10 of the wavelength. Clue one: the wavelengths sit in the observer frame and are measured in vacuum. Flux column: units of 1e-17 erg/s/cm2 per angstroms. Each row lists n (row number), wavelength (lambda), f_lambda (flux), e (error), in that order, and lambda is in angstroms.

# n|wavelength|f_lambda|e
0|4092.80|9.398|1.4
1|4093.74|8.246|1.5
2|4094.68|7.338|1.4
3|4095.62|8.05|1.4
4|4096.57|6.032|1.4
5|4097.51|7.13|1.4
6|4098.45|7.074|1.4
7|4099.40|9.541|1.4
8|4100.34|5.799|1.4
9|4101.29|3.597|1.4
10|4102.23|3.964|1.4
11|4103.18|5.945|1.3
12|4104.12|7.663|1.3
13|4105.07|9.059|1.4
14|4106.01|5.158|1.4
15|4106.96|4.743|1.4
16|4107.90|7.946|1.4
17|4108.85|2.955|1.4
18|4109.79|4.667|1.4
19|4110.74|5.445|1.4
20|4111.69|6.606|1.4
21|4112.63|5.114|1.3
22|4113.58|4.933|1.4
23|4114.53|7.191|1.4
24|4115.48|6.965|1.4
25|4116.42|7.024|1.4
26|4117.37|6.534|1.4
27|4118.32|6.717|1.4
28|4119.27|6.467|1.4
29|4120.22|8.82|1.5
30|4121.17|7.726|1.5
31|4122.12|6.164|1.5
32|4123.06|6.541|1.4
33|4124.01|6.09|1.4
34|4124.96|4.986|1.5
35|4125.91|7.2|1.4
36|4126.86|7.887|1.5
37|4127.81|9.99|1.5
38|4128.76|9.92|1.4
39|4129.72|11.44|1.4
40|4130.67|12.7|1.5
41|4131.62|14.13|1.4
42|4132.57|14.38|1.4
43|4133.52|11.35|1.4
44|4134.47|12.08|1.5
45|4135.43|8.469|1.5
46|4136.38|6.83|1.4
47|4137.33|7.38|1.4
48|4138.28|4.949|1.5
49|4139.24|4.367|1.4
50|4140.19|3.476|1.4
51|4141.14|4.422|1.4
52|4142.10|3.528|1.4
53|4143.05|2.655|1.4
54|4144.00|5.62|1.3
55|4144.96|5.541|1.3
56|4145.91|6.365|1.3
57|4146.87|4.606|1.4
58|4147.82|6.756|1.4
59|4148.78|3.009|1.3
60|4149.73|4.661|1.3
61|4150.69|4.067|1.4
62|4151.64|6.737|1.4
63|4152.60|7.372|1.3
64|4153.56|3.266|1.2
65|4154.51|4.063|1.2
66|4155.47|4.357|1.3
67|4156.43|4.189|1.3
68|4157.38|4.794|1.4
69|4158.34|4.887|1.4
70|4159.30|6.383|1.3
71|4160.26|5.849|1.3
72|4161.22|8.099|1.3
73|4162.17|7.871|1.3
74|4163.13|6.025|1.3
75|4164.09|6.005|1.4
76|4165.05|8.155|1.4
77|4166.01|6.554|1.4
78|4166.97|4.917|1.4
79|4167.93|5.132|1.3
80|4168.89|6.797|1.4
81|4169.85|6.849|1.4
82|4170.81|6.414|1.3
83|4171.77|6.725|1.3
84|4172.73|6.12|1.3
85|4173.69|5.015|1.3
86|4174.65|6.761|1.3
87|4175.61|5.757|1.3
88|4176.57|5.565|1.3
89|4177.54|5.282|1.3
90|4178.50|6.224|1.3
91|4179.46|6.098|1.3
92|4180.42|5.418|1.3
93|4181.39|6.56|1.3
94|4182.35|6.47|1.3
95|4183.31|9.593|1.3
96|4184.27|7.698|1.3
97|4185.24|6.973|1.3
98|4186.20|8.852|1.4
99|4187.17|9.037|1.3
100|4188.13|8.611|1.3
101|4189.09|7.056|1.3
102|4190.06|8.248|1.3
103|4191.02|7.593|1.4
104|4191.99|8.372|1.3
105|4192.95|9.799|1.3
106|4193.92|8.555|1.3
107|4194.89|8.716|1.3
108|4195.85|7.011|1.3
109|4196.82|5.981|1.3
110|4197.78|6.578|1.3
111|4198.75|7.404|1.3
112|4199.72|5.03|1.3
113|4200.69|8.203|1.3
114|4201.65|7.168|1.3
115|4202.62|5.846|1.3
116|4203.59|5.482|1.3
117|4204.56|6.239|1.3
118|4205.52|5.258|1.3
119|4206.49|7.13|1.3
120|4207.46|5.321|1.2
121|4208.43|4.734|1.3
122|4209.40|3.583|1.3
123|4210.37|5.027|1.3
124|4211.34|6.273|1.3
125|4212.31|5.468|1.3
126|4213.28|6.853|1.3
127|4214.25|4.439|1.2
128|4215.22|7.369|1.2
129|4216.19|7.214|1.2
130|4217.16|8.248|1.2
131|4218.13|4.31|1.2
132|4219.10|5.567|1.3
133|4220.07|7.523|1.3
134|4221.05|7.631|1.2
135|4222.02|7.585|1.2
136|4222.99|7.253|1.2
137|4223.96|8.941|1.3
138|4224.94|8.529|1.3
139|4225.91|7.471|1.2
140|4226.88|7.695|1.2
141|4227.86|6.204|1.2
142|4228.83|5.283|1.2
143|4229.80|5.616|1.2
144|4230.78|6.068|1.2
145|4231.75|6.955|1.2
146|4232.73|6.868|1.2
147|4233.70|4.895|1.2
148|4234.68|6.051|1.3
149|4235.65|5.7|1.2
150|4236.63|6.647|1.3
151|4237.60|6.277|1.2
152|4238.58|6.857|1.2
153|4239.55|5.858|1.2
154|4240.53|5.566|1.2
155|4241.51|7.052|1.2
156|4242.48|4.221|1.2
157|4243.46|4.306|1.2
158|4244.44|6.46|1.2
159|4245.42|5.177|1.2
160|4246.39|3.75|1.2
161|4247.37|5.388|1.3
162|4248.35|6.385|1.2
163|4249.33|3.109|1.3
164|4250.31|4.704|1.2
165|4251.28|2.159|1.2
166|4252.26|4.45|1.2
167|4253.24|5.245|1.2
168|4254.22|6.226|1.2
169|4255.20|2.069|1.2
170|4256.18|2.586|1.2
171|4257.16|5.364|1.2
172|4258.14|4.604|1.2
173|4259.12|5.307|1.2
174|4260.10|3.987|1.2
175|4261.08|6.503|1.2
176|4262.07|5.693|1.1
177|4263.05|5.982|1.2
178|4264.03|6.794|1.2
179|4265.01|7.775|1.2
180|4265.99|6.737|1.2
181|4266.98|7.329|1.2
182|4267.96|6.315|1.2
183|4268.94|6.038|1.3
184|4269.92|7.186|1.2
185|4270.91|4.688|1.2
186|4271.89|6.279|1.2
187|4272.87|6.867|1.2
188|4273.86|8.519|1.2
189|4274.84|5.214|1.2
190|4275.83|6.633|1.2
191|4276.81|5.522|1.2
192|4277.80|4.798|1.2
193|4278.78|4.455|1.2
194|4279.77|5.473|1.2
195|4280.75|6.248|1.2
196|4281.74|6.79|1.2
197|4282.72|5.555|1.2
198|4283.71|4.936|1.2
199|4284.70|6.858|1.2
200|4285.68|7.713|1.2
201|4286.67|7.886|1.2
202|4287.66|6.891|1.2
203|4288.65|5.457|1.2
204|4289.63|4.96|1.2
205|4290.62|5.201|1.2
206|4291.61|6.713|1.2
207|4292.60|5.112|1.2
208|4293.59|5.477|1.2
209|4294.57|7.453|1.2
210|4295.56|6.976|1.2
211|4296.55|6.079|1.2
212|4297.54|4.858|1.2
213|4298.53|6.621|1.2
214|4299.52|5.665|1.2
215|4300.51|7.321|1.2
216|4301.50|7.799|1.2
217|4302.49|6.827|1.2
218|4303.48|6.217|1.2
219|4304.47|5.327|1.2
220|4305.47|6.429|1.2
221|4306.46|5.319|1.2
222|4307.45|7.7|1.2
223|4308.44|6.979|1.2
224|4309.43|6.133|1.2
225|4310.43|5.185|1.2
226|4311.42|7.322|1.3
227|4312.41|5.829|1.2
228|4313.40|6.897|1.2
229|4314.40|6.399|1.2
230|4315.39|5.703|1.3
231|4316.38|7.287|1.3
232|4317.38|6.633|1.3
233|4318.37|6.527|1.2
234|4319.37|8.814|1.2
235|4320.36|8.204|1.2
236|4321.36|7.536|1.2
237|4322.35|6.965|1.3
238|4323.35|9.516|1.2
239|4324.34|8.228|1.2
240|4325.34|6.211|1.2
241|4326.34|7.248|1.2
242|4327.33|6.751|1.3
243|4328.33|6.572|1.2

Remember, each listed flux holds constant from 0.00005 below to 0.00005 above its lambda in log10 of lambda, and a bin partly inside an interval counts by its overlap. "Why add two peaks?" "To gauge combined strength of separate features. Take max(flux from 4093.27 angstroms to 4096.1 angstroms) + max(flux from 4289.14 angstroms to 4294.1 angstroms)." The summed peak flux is 15.0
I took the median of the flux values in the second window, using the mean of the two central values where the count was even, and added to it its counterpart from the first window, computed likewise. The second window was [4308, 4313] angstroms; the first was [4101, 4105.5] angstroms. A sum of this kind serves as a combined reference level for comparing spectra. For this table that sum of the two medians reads 12.1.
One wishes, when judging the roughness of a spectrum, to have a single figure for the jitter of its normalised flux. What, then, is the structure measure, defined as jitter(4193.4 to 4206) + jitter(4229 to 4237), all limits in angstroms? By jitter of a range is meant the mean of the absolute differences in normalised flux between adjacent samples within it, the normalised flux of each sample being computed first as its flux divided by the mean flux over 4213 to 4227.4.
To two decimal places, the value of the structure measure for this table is 0.29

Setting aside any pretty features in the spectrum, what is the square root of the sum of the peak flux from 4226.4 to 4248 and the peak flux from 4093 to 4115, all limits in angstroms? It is 4.2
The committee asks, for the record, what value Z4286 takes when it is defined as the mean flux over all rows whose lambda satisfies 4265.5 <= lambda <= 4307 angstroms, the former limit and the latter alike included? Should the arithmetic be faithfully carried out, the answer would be 6.2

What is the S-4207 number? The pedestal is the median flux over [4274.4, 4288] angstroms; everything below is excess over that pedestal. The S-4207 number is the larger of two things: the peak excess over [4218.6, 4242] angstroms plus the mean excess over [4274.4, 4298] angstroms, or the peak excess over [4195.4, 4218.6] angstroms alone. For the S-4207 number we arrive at 3.1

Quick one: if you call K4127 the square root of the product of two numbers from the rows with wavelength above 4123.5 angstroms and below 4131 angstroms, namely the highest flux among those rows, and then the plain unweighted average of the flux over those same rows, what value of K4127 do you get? 11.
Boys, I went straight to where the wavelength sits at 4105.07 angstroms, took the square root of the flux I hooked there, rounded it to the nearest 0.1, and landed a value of 3.0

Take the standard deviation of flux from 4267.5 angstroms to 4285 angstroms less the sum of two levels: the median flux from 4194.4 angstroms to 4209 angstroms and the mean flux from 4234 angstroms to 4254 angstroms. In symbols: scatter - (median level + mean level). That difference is -10.5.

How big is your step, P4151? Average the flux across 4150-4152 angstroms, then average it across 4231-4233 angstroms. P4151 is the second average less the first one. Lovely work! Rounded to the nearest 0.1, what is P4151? 1.5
